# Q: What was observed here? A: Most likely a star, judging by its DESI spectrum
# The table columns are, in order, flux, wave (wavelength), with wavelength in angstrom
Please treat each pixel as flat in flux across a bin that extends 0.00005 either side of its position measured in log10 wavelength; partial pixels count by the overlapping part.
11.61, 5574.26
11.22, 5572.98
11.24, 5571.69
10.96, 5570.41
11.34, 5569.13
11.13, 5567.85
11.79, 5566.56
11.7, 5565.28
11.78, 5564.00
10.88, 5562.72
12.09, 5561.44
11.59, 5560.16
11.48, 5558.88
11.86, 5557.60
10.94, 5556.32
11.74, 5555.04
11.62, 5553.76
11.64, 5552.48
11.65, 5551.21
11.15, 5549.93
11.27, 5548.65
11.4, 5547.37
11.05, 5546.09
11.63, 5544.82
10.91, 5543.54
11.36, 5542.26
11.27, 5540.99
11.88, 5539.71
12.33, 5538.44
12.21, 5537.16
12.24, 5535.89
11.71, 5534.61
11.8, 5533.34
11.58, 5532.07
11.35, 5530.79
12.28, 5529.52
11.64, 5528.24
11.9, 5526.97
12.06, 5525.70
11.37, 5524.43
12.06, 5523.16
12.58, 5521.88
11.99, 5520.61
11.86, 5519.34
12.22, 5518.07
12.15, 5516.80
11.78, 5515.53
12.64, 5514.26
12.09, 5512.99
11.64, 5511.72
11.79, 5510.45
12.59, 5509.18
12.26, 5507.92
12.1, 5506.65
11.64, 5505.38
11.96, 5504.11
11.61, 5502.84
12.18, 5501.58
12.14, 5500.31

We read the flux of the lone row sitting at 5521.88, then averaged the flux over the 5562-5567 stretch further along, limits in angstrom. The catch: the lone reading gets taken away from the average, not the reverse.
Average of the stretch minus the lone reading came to -1.0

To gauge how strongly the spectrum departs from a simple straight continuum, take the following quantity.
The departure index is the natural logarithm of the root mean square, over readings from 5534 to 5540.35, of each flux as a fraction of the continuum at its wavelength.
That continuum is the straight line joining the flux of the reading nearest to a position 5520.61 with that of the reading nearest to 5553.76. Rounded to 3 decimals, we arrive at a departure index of 0.023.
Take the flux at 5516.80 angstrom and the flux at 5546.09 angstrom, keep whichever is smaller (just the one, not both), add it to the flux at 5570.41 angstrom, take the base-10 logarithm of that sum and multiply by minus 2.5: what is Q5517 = -3.36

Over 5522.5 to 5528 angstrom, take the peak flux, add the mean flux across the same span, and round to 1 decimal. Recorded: 23.9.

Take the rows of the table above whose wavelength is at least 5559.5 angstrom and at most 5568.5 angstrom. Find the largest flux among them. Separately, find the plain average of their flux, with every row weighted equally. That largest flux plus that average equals 23.7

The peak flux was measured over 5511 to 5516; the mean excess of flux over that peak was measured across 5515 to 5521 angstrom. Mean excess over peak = -0.6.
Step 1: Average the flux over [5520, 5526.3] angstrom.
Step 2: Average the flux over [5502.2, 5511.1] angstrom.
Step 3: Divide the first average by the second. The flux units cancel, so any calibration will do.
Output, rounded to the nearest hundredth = 1.00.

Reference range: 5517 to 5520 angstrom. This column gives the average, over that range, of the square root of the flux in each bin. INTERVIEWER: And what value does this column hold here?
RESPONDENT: 3.47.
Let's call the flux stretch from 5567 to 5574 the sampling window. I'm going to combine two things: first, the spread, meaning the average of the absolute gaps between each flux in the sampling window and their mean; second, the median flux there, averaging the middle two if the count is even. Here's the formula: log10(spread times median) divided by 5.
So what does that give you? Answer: 0.015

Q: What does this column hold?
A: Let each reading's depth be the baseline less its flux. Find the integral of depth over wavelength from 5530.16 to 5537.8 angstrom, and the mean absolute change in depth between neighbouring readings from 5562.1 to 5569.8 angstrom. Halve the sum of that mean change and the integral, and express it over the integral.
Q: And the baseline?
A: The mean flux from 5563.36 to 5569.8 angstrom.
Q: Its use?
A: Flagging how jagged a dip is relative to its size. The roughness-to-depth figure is 0.41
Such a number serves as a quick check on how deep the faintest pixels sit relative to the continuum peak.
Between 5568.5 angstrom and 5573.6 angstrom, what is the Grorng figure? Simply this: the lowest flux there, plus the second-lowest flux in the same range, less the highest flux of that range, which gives 10.8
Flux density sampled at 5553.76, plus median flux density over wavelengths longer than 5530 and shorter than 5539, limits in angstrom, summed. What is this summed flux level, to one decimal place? 23.4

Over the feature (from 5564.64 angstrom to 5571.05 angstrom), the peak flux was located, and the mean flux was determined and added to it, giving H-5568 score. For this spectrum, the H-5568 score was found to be 23.2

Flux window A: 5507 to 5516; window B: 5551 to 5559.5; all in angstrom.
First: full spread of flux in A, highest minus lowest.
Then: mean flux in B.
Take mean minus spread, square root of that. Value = 3.25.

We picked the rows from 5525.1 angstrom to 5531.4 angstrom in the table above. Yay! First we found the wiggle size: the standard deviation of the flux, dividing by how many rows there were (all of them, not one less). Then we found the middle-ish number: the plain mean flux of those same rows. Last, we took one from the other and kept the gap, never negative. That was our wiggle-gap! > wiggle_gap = 11.5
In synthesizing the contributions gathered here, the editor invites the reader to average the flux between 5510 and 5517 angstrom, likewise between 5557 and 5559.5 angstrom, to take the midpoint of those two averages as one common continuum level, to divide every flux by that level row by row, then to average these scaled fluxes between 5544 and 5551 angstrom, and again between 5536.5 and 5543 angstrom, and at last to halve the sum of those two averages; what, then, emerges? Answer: 0.98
